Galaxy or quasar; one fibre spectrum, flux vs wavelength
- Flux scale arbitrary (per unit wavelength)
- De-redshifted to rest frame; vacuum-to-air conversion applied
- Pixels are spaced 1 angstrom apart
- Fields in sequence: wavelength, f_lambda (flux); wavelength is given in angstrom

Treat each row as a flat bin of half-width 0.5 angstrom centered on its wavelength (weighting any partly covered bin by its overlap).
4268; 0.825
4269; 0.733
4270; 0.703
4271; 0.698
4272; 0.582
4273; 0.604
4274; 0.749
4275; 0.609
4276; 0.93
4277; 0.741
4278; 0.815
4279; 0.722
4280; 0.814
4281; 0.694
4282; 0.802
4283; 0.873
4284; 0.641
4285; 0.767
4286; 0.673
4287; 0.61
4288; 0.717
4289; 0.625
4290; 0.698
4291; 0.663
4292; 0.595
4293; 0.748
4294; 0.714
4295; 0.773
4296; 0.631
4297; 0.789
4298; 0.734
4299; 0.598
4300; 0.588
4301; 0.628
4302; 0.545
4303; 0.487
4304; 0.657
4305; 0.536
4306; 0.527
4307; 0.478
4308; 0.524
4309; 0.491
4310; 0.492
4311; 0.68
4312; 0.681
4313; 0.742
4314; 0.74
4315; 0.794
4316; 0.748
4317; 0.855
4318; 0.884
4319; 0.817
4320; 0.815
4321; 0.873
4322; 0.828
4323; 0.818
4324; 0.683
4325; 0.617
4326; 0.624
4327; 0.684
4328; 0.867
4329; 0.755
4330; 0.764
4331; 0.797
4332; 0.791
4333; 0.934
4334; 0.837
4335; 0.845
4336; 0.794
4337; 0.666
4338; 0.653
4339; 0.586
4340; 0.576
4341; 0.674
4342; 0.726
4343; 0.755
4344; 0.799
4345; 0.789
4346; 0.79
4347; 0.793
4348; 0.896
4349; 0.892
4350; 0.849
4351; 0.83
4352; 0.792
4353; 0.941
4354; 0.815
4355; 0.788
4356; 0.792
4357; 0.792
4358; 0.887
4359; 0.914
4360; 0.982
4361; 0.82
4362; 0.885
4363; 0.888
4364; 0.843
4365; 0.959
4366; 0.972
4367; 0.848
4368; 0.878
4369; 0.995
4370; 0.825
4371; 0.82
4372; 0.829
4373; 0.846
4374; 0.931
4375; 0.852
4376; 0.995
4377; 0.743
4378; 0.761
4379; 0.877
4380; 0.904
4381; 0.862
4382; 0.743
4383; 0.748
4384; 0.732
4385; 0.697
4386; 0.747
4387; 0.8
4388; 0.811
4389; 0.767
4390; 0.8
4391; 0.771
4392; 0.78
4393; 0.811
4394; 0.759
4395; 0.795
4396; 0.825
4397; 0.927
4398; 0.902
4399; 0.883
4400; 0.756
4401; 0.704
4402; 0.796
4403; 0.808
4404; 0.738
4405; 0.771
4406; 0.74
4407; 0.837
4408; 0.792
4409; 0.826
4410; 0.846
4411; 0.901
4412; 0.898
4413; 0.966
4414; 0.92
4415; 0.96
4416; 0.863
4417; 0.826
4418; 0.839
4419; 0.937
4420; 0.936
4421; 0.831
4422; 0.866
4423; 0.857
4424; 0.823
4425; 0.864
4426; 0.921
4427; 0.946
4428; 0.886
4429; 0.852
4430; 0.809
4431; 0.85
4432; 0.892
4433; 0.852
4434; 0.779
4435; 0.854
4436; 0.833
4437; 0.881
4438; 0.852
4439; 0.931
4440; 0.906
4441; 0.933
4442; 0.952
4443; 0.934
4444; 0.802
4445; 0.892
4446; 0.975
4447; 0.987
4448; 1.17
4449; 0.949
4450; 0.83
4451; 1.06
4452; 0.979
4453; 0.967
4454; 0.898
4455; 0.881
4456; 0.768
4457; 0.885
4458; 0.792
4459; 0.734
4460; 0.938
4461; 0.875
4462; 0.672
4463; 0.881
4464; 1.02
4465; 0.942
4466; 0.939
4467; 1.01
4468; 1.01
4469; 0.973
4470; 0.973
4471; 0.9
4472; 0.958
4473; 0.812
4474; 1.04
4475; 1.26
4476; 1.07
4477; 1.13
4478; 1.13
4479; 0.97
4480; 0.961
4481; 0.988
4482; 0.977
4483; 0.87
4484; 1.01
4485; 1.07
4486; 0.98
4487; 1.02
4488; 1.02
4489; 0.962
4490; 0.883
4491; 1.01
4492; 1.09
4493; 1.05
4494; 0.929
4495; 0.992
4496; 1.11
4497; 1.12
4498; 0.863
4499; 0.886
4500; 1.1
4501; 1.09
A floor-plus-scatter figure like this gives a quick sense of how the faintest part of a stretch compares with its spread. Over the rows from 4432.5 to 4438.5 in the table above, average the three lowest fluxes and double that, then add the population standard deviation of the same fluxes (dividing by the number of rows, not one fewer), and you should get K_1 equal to 1.67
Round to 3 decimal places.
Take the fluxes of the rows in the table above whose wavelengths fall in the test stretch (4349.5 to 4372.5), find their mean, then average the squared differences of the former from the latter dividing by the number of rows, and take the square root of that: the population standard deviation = 0.064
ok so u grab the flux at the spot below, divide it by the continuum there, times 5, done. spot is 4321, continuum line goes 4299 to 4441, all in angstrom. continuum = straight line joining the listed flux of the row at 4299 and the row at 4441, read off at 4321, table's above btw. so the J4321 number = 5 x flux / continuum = 6.7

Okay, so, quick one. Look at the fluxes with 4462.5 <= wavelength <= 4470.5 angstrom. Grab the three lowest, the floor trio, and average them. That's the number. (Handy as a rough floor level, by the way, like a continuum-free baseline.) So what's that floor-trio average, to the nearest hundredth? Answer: 0.92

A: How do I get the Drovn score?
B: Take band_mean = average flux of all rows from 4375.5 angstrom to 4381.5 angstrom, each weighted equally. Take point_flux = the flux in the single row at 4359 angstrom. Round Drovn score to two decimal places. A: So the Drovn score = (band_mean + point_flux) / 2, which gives 0.89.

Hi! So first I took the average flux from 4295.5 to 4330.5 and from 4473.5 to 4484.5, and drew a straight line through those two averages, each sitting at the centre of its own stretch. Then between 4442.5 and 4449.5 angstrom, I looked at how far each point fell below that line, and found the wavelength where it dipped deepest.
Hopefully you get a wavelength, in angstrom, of 4444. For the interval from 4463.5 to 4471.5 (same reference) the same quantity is 4471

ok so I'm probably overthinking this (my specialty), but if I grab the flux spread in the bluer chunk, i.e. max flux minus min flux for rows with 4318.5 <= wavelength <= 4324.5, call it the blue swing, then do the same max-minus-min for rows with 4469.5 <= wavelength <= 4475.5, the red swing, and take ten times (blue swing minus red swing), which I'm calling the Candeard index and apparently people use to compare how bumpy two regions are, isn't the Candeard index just -2.6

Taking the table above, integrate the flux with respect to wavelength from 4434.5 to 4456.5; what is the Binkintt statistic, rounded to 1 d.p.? 20.2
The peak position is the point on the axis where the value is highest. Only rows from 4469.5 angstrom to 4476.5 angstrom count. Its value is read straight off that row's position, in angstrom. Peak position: 4475 angstrom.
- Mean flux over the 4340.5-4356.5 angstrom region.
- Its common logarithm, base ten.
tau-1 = -0.093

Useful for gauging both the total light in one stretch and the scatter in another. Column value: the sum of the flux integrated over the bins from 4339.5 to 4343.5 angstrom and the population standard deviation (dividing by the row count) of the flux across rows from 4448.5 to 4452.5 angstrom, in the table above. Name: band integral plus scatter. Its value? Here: 2.81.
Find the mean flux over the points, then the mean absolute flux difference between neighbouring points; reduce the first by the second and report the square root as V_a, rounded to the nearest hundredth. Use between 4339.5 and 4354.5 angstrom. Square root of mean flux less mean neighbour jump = 0.86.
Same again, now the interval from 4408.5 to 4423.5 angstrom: 0.92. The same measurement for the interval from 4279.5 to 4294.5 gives 0.78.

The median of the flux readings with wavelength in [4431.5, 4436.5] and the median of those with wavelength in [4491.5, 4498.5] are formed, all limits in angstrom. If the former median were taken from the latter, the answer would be 0.20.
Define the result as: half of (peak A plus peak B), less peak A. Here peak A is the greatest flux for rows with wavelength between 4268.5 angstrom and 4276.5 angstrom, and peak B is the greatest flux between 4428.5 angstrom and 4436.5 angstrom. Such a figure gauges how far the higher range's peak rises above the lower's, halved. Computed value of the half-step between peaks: -0.019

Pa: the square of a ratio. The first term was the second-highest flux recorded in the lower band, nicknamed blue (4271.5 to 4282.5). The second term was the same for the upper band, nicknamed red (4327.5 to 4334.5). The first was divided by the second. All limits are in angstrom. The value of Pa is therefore 0.88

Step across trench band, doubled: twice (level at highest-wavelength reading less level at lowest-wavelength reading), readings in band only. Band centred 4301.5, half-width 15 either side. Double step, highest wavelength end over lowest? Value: 0.28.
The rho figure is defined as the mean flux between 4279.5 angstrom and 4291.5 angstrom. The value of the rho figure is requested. 0.71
